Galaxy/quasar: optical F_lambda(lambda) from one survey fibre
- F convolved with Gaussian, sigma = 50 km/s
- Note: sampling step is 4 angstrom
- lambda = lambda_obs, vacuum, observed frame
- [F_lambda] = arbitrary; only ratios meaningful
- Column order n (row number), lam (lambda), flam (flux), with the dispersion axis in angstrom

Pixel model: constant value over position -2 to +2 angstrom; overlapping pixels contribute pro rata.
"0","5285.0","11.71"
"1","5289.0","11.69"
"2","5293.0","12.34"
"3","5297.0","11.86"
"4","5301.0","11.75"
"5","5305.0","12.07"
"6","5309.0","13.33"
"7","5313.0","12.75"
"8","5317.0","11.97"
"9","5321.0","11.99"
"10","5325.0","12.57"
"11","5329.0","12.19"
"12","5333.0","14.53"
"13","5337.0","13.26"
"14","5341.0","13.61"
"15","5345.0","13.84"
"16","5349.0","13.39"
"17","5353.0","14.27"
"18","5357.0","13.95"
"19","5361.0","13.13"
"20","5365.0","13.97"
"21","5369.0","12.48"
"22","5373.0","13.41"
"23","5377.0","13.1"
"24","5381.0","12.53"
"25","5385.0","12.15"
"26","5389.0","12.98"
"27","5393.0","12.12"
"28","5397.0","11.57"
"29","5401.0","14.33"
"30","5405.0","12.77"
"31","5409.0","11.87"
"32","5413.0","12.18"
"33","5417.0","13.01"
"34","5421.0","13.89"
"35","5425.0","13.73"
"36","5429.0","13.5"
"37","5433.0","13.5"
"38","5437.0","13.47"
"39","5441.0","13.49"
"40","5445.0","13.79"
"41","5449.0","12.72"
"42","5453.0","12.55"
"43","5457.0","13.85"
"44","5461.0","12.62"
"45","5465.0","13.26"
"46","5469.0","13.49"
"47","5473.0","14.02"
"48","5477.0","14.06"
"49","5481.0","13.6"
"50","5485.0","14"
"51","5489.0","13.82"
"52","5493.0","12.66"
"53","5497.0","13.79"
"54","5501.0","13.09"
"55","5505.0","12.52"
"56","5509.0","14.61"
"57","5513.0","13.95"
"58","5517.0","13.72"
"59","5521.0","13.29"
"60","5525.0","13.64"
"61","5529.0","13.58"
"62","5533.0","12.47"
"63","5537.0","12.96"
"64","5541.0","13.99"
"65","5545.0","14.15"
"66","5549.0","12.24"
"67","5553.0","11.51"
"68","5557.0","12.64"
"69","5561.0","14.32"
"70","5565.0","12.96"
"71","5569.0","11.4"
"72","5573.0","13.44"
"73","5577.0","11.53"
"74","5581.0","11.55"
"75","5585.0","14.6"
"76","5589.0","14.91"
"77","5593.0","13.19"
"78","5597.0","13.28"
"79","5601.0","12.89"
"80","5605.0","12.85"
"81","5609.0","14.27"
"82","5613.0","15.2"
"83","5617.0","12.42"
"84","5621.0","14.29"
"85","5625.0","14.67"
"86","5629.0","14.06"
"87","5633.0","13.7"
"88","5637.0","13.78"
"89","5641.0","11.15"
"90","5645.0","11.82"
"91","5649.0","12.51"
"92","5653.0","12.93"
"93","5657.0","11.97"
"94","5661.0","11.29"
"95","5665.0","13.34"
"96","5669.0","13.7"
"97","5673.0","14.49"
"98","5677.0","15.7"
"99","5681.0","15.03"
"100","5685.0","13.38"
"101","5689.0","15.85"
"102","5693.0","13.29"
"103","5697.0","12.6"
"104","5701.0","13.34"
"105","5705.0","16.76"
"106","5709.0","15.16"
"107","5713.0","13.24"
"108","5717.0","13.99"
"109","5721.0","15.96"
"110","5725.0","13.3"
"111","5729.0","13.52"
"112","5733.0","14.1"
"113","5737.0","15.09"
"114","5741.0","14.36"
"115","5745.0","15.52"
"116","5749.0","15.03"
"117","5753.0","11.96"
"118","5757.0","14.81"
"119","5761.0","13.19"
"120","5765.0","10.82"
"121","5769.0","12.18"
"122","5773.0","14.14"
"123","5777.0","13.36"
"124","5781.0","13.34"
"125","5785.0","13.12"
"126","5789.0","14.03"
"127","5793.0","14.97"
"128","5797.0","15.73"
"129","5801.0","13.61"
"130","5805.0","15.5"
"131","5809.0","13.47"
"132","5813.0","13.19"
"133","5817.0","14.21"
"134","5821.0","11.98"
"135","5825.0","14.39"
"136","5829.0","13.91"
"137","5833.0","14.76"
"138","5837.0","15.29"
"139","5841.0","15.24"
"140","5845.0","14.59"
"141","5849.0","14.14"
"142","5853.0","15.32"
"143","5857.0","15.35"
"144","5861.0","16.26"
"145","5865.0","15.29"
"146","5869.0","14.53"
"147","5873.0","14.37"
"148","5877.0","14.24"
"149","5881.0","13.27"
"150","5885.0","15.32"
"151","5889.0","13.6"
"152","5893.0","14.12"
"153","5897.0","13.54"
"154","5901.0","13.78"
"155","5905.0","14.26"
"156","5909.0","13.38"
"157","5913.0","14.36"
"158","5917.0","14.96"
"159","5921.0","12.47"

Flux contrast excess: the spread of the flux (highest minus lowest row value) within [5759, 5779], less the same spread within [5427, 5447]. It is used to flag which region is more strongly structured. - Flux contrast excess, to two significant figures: 3.0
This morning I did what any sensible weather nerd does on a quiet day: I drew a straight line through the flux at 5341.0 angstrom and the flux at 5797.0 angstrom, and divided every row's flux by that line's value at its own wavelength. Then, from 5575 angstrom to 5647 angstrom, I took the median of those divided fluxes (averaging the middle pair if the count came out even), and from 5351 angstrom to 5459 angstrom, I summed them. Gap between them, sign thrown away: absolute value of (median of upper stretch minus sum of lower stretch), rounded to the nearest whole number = 25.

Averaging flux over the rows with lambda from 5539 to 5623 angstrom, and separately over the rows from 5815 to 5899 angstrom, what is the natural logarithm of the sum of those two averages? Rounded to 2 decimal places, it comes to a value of 3.32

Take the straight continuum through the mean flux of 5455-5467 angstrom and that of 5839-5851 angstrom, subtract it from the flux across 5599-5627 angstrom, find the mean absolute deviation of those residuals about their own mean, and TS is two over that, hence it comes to 2.2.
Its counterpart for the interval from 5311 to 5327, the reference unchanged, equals 5.9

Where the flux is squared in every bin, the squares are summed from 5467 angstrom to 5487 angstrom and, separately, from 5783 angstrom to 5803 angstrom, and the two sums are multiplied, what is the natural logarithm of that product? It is 13.8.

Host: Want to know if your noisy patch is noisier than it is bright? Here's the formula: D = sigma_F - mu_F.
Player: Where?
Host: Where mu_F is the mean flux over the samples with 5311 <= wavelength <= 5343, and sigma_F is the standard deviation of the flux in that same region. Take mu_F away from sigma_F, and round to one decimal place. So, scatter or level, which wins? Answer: -12.0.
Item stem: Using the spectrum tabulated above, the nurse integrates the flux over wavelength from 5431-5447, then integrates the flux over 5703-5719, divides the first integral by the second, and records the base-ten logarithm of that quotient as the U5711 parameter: -0.04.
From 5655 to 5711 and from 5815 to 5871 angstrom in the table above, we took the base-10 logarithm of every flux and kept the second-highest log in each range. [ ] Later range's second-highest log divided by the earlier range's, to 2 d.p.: 0.99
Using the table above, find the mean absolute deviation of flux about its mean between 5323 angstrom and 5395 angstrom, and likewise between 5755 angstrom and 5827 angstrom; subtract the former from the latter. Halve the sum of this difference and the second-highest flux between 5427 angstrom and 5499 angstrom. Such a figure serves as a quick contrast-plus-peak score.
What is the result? 7.17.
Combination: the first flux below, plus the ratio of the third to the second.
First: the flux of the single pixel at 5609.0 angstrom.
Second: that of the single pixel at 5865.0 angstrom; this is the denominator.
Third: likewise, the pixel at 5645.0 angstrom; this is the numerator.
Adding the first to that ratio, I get 15.0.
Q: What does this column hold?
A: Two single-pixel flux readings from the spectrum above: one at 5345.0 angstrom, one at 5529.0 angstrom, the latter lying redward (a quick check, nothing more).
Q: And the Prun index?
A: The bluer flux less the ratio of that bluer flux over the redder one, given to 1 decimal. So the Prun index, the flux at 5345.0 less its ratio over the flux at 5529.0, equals 12.8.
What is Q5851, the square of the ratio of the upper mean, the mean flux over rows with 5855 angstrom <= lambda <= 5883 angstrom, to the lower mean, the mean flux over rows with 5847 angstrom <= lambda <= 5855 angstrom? 1.00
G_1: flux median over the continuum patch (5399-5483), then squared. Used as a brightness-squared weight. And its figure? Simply 182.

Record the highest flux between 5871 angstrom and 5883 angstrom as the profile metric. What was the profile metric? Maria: 14.37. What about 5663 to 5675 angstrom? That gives 14.49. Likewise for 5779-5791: 14.03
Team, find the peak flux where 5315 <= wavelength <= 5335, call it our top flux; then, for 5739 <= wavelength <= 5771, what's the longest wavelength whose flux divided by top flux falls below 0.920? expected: 5769.0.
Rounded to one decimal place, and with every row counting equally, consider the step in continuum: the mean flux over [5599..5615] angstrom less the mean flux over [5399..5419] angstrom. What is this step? 1.0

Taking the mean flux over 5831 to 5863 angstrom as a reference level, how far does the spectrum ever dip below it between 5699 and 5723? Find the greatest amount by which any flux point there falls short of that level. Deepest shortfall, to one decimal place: 1.9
